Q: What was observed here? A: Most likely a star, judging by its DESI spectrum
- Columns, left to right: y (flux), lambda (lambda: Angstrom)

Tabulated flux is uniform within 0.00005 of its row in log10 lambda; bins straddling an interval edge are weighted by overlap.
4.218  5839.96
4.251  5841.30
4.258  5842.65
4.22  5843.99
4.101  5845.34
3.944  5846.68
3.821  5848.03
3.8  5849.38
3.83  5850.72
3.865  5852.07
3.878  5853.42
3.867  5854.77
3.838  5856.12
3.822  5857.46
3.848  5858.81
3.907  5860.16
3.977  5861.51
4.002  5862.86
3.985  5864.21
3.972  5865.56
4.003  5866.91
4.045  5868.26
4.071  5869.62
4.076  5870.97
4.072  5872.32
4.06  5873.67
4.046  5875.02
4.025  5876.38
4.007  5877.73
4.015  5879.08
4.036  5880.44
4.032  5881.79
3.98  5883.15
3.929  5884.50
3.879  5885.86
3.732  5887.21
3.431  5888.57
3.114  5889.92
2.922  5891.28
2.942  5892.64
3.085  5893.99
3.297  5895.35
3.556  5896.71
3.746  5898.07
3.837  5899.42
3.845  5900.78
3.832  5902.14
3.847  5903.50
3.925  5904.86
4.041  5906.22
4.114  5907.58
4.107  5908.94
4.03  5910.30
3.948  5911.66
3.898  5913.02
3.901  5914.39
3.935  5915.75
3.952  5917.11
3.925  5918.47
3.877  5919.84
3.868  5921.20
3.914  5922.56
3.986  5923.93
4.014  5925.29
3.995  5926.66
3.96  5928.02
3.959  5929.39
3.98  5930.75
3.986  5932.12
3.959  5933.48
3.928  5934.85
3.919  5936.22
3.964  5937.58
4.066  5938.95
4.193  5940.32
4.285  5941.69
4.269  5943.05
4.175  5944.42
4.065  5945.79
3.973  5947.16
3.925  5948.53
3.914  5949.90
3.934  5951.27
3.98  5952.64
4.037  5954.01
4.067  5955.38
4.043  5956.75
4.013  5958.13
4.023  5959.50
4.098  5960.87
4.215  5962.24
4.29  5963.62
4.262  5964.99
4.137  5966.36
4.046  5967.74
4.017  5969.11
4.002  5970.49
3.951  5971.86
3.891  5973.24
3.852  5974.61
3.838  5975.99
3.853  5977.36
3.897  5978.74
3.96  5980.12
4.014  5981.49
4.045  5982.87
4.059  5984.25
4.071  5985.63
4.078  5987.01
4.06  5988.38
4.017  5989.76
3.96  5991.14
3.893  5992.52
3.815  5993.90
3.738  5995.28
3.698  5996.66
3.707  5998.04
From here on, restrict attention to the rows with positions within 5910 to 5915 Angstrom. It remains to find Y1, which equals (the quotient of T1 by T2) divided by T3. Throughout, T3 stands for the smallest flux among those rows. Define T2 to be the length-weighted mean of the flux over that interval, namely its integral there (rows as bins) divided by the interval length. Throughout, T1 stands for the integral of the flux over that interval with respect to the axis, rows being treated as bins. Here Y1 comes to 1.28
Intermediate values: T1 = 19.7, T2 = 3.9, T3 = 3.898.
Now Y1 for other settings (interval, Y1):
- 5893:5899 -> 1.94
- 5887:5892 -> 1.71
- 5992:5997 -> 1.35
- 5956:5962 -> 1.50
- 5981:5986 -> 1.25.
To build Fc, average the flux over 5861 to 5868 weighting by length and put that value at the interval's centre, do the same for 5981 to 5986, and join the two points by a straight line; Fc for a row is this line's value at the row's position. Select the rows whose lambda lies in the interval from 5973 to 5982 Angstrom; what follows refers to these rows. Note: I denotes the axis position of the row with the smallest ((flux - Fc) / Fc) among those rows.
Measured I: 5975.99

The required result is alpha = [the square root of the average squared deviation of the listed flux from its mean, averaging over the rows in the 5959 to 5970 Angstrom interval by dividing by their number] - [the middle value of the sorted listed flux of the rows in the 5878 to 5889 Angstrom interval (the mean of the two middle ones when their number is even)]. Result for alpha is -3.85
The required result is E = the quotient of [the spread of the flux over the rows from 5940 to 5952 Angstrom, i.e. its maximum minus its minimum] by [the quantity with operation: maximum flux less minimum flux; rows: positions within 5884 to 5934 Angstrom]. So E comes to 0.3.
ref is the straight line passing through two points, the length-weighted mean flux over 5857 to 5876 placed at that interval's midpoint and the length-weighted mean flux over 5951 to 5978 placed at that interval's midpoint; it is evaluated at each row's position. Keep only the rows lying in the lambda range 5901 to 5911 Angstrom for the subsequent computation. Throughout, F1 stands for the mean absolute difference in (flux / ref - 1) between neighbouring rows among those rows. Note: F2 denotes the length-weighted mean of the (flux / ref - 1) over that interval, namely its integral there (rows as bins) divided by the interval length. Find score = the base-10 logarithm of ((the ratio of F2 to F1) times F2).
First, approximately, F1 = 0.015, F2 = -0.007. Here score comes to -2.5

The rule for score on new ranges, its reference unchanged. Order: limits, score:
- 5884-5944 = -1.0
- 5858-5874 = -3.5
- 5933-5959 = -3.0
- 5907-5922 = -1.7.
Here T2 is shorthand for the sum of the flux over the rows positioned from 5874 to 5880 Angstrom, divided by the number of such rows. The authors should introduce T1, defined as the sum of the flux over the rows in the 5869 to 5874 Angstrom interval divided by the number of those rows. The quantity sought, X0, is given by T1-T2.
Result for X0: 0.05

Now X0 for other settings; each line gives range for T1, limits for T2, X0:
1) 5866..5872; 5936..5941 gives 0.01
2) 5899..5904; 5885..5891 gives 0.30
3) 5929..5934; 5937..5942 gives -0.16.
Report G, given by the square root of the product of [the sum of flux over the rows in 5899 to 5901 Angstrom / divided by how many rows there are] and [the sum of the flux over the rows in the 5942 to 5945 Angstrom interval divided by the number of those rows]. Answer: 4.03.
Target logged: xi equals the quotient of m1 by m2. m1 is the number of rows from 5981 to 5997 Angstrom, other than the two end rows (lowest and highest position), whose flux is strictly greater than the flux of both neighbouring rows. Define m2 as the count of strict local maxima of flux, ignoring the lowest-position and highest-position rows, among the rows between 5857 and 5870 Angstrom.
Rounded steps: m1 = 1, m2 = 1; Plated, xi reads 1.0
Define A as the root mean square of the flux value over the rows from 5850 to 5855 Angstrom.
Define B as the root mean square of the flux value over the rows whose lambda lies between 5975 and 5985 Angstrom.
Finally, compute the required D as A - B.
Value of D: -0.09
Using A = 3.860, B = 3.95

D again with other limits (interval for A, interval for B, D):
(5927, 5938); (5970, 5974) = 0.01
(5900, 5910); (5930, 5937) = 0.01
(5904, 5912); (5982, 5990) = -0.03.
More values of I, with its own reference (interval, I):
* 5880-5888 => 5887.21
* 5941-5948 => 5947.16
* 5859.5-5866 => 5860.16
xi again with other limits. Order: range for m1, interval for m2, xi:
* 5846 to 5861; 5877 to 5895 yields 1.0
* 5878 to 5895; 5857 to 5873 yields 0.5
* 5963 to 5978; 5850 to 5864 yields 0.0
